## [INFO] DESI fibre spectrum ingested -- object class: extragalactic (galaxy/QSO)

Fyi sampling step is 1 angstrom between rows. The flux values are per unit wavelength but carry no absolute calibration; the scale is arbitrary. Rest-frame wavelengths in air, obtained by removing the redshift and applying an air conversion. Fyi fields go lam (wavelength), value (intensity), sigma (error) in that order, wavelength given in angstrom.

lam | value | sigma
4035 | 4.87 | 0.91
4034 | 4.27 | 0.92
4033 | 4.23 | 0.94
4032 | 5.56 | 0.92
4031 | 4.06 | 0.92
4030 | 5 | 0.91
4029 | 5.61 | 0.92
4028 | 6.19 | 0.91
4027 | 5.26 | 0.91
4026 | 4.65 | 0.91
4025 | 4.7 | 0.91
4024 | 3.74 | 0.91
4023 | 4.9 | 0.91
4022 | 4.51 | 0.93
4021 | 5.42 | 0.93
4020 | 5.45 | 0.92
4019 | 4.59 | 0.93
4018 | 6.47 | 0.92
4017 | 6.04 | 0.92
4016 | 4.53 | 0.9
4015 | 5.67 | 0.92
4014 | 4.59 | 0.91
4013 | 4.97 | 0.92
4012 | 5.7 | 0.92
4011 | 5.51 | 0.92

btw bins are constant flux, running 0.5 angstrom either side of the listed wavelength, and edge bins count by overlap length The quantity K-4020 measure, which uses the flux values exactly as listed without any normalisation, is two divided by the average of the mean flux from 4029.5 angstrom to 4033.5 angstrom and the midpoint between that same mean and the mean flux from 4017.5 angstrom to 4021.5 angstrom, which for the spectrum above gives 0.408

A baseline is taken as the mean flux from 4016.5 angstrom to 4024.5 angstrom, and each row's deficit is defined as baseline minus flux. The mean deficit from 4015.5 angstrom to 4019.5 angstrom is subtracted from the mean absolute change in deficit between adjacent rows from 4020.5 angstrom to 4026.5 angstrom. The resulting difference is 1.0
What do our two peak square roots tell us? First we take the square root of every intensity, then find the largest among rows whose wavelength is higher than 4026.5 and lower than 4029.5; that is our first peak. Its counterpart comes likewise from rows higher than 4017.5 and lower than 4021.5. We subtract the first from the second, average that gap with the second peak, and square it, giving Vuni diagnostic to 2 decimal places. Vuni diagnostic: 1.69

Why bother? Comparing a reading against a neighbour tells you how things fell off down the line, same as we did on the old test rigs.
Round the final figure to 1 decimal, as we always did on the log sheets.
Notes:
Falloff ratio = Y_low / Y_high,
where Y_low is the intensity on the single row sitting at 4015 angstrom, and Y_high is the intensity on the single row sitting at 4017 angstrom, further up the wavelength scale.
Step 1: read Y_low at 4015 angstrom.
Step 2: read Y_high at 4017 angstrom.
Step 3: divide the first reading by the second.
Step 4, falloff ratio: 0.9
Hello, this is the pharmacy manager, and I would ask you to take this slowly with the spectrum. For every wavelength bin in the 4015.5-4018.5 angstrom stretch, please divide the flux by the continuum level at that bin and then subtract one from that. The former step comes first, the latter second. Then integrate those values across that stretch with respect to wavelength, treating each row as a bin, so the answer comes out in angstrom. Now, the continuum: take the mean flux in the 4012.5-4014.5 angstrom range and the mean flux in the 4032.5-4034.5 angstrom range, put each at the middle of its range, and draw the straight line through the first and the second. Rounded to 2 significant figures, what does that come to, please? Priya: 0.64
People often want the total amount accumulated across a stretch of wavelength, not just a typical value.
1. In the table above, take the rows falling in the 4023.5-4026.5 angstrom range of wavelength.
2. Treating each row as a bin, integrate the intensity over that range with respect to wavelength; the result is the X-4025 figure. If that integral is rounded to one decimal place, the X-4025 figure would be 13.1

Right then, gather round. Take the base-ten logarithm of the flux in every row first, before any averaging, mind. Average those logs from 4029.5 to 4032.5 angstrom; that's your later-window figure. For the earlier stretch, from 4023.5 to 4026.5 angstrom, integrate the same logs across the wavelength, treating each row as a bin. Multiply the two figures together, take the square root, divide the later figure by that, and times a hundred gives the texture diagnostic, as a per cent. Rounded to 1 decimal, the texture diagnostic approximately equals 59.8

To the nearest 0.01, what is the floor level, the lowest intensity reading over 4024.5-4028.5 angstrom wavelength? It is 4.65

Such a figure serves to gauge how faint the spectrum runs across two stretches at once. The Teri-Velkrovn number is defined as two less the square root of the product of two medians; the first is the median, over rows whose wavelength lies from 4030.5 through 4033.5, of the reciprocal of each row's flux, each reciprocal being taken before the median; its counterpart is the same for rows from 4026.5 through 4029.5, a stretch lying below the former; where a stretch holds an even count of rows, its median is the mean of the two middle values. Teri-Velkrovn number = 1.79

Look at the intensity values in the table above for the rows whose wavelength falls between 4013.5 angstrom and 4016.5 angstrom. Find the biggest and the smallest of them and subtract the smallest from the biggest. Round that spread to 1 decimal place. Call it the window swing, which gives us 1.1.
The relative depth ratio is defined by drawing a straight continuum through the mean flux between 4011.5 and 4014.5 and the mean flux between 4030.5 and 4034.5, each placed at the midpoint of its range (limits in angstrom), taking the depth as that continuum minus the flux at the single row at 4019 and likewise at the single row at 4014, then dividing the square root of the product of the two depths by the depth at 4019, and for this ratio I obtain 1.2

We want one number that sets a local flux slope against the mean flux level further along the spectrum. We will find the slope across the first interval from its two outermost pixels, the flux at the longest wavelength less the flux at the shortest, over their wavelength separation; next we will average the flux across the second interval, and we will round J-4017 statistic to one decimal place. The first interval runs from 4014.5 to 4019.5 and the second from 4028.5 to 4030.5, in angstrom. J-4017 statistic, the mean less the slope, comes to 5.6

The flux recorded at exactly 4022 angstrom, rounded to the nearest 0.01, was 4.51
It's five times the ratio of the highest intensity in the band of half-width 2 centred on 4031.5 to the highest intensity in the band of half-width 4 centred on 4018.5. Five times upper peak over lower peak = 4.3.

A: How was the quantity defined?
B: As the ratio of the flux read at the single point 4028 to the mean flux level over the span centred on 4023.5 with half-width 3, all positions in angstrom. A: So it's 1.3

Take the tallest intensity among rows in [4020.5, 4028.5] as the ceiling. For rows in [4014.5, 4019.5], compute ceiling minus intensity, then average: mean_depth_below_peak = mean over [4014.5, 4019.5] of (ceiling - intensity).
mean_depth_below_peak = 0.73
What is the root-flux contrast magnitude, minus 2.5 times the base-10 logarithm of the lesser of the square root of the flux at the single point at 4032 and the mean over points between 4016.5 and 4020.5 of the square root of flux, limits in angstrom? -0.93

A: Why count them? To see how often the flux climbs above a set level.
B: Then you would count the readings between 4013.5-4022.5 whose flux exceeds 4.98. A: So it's 5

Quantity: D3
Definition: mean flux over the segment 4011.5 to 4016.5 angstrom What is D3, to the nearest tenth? 5.1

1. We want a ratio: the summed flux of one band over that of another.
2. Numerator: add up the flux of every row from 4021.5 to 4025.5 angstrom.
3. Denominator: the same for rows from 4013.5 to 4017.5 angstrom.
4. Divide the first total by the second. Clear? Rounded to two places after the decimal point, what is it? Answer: 0.86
